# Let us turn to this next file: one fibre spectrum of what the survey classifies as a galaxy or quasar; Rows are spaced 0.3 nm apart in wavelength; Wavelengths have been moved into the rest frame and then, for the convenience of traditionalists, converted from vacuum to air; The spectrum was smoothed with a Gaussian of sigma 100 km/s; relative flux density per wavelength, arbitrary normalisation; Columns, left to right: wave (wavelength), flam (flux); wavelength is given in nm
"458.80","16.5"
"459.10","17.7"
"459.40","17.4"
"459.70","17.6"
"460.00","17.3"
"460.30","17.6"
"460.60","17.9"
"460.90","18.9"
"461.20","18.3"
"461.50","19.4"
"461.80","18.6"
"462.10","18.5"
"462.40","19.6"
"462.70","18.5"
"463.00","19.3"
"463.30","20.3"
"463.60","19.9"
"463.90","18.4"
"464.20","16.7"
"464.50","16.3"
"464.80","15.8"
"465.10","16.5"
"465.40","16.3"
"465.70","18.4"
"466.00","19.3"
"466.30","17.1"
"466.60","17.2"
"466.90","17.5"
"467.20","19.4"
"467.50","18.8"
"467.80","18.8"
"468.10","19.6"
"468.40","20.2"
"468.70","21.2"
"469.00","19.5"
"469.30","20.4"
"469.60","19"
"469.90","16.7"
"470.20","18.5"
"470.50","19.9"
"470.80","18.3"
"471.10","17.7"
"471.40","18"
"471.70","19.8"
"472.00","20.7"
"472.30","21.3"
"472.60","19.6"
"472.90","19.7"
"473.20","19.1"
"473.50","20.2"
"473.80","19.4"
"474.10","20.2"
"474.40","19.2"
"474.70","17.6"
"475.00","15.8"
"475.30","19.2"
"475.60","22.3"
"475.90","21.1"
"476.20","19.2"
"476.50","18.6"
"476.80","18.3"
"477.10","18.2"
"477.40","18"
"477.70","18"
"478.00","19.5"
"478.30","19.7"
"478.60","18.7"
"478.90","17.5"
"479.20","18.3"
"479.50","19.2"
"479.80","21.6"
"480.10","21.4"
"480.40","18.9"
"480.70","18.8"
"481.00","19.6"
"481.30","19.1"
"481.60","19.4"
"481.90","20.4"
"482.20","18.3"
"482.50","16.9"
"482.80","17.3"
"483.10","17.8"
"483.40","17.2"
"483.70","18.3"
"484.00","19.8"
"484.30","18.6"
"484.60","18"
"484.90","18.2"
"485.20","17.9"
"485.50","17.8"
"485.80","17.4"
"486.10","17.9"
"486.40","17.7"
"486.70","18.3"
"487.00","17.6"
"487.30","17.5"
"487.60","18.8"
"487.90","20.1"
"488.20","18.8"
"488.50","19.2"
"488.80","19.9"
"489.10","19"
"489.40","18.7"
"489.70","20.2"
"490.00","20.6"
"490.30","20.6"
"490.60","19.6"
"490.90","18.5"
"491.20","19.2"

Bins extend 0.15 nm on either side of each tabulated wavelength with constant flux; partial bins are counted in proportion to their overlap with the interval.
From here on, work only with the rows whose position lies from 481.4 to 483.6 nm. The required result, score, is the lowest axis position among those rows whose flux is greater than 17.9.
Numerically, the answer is 481.60 nm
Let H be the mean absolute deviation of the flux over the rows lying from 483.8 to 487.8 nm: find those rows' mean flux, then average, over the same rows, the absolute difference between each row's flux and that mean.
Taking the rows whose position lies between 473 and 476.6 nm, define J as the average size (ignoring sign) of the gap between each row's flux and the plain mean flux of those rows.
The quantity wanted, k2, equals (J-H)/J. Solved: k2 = 0.56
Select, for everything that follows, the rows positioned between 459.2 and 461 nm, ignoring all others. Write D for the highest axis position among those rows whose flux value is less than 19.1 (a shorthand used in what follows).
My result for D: 460.90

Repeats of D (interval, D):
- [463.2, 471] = 470.80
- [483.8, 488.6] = 488.20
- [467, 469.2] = 467.80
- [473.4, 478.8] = 478.60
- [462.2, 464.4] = 464.20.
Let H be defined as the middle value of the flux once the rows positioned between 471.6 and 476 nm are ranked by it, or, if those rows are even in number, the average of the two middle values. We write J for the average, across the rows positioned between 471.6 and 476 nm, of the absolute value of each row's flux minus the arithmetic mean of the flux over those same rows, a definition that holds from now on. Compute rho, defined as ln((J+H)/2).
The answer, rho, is 2.34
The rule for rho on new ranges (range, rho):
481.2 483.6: 2.25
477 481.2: 2.29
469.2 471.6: 2.27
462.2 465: 2.30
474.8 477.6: 2.30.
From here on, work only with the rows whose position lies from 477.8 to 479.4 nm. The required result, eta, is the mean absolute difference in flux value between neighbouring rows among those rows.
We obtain 0.80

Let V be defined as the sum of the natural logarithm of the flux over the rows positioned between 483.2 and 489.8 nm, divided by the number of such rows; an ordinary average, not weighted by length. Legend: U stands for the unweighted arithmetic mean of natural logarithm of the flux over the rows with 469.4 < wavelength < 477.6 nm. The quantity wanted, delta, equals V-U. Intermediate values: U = 2.95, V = 2.92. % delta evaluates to -0.03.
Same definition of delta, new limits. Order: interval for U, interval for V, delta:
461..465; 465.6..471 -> 0.02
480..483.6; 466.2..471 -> 0.01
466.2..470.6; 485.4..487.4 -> -0.06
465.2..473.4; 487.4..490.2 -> 0.03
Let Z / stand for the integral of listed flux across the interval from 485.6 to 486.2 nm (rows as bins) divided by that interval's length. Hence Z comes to 18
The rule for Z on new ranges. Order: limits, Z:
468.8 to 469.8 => 20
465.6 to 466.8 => 18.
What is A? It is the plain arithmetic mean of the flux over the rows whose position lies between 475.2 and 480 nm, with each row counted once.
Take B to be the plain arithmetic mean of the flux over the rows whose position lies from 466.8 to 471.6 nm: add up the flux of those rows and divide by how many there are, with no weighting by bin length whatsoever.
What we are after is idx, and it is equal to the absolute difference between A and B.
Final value 0.24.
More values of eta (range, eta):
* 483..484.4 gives 1.10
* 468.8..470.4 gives 1.60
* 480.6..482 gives 0.65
